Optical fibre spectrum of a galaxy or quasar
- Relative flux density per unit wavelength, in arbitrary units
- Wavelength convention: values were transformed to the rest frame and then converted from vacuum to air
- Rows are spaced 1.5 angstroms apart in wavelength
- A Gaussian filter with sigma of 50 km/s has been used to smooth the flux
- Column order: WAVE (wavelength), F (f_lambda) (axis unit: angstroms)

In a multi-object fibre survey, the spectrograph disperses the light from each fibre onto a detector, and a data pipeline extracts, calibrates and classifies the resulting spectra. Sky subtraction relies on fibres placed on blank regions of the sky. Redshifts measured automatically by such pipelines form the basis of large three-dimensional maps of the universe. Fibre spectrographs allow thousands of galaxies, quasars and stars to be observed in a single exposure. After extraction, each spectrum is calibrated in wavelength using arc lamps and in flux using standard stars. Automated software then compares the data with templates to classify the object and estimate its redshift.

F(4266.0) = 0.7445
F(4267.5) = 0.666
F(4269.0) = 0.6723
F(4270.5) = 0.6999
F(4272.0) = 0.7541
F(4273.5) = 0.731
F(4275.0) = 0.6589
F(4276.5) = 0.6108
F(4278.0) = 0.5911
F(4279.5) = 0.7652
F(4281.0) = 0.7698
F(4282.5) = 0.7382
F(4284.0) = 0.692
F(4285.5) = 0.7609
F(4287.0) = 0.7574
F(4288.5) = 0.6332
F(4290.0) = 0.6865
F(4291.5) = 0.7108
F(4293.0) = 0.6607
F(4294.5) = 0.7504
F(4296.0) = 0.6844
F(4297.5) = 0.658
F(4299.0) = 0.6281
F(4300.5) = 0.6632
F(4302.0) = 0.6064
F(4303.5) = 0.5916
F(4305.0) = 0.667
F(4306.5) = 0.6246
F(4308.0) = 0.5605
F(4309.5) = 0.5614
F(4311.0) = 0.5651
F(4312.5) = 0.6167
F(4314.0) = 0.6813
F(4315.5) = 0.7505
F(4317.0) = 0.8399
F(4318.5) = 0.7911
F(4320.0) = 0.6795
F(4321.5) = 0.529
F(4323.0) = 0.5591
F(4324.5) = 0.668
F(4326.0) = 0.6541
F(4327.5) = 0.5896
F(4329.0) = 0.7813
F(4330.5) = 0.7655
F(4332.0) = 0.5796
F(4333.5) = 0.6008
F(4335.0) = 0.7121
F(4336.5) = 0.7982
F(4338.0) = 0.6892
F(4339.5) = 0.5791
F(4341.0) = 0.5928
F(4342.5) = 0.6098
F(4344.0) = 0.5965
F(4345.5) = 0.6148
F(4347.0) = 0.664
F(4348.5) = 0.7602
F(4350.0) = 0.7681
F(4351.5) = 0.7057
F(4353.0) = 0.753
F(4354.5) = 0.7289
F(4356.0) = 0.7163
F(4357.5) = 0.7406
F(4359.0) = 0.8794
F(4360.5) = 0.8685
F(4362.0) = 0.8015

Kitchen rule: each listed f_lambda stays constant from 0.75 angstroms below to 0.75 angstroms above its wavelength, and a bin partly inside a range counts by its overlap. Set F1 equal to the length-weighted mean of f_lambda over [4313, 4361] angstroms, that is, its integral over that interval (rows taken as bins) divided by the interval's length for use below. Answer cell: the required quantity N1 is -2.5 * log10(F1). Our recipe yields 0.397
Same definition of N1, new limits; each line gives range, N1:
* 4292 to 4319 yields 0.450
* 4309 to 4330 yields 0.444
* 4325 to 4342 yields 0.440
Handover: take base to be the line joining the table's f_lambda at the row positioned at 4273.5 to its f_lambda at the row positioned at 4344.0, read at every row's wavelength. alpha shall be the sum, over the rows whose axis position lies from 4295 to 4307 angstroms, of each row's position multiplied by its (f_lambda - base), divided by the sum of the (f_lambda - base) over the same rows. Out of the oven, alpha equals 4302.0 angstroms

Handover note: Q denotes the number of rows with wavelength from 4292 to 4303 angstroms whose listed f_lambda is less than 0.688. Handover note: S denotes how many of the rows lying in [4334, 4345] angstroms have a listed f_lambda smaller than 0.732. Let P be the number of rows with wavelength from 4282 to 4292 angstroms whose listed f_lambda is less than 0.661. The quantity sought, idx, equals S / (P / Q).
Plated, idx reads 36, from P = 1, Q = 6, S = 6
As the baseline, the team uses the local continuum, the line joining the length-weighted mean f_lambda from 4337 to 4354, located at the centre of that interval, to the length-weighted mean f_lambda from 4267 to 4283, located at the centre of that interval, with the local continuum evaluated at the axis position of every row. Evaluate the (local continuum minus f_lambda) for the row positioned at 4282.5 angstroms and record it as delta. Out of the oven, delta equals -0.05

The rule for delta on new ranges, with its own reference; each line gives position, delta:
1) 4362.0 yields -0.14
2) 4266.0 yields -0.05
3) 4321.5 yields 0.15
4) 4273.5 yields -0.03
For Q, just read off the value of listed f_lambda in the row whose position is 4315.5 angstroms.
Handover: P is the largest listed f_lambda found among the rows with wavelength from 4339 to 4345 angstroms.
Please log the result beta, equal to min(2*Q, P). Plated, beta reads 0.610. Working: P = 0.6098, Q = 0.7505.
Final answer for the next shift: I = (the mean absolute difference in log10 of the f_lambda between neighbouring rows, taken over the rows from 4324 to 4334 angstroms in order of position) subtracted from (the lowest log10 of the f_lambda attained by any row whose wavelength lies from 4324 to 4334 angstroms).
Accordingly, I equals -0.29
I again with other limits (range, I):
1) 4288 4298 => -0.23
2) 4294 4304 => -0.25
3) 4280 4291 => -0.23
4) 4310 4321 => -0.29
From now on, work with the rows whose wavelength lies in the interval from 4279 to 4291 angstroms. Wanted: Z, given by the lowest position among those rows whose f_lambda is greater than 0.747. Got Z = 4279.5 angstroms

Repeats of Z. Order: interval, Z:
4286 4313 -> 4287.0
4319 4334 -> 4329.0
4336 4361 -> 4336.5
